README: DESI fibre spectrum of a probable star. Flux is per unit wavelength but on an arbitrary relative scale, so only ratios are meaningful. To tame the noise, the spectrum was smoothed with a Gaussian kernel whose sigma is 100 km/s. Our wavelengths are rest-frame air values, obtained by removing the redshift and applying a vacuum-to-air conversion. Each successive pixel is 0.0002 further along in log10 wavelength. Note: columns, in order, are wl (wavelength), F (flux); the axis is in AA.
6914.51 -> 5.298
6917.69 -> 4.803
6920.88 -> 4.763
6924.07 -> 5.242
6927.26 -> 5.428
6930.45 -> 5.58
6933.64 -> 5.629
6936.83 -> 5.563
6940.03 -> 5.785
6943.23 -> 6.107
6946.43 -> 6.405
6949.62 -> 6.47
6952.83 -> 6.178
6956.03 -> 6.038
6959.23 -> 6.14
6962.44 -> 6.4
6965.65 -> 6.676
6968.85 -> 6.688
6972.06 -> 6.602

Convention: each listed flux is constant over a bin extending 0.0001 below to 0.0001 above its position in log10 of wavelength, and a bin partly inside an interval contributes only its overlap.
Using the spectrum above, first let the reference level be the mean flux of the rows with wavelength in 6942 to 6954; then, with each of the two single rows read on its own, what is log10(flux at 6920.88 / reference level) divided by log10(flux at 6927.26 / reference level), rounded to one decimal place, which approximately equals 1.9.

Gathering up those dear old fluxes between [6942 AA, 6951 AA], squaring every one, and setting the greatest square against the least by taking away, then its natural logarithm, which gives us 1.5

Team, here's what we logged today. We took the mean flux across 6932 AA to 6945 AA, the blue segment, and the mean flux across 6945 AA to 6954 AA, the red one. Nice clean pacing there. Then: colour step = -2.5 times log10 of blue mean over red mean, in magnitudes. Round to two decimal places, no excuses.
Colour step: 0.10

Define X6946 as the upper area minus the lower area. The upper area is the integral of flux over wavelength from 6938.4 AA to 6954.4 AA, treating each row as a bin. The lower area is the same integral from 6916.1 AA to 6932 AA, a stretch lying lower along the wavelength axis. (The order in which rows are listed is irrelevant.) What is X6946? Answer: 17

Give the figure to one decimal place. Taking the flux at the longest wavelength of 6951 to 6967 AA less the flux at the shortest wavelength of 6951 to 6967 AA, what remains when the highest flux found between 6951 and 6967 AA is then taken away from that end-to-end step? -6.2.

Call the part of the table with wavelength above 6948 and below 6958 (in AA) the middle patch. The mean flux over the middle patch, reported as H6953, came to 6.2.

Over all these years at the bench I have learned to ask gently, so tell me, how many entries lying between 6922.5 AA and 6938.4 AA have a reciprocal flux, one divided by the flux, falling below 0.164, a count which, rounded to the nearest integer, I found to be 0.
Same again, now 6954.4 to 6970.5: 4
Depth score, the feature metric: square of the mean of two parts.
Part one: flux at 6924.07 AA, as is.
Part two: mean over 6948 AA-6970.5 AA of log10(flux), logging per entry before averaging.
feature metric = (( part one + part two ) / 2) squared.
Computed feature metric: 9.1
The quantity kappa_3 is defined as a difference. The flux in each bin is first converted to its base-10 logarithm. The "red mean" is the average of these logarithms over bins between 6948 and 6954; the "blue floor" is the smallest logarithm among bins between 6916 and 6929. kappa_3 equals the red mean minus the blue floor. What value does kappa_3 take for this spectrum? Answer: 0.12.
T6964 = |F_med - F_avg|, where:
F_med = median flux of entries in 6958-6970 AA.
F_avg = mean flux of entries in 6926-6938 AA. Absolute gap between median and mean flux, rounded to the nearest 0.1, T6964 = 1.0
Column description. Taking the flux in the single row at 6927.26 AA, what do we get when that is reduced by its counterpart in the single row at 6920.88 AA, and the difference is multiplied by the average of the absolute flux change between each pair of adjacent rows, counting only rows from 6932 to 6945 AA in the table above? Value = 0.14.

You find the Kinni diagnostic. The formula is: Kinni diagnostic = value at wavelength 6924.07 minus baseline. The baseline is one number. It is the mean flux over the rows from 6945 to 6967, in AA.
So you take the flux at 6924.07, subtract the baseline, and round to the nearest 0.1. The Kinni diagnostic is -1.1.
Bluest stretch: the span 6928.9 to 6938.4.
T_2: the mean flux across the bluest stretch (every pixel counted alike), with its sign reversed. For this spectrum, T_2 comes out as -5.59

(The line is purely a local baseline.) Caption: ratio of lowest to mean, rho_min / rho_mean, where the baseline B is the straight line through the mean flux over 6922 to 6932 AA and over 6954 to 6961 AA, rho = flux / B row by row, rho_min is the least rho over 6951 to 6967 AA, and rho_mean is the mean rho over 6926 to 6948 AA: 0.97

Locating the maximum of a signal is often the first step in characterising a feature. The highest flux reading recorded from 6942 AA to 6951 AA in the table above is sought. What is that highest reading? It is 6.47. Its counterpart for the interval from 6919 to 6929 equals 5.428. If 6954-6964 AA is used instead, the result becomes 6.4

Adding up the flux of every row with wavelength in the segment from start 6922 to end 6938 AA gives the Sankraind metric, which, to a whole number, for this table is 27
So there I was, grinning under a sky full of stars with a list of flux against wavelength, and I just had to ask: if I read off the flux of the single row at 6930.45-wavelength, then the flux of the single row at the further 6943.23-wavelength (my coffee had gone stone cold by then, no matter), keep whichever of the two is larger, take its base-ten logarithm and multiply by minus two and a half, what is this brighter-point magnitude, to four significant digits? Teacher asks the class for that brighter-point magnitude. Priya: -1.965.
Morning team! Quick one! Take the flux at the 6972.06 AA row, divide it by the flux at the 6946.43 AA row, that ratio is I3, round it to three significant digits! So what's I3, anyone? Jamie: 1.03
